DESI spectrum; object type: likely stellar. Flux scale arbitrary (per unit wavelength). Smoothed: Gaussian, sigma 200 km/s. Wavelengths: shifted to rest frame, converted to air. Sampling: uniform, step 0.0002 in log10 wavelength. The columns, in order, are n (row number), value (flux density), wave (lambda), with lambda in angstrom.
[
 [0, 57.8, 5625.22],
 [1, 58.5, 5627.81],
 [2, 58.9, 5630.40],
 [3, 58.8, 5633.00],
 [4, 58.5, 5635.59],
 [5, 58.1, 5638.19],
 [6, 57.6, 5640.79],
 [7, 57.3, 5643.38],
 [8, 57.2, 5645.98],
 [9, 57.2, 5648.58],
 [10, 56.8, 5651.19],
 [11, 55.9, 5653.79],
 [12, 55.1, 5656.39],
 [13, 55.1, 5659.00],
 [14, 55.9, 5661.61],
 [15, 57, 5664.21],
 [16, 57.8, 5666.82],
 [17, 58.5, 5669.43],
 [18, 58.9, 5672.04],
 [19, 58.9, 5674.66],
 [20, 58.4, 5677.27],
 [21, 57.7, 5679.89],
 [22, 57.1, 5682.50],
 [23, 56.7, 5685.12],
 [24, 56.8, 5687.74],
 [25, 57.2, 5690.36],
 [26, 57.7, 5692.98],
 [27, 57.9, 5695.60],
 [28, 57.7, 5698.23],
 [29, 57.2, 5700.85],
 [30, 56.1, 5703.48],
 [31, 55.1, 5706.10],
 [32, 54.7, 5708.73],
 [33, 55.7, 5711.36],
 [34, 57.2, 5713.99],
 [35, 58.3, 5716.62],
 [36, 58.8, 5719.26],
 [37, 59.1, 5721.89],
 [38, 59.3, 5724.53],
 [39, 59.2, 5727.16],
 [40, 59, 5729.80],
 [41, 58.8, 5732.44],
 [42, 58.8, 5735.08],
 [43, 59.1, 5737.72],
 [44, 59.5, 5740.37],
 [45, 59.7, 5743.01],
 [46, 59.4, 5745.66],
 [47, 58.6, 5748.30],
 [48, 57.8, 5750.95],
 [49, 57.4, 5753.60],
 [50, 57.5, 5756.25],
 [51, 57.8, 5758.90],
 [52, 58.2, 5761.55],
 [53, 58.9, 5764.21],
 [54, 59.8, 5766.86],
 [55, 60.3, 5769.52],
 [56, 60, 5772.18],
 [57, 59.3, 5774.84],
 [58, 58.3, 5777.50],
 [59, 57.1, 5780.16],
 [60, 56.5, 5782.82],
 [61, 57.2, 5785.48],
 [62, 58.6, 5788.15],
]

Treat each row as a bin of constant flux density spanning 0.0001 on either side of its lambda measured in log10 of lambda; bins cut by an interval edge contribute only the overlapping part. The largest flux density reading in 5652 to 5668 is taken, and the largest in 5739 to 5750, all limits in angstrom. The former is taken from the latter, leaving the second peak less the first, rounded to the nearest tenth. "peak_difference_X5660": 1.9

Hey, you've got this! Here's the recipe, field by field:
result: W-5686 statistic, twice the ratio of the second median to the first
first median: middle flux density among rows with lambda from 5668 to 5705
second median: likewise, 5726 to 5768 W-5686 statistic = 2.04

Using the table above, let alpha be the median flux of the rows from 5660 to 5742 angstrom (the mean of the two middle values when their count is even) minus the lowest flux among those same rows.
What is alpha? 3.10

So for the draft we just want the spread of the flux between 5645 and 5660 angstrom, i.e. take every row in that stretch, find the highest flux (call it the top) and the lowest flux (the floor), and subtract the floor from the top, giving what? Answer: 2.1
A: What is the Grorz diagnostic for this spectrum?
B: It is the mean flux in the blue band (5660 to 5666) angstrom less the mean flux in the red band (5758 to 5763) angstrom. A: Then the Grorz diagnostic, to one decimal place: -1.5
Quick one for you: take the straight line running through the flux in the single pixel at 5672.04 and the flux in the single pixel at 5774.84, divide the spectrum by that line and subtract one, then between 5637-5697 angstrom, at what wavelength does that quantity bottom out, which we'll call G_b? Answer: 5659.00 angstrom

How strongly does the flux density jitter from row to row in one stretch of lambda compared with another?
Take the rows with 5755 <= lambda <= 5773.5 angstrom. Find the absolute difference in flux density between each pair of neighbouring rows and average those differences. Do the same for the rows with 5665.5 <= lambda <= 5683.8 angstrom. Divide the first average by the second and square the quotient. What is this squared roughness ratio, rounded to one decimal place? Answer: 1.1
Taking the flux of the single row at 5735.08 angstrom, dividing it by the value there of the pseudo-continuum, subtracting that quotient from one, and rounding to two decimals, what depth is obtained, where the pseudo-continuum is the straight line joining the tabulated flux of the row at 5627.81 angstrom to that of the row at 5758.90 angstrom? -0.02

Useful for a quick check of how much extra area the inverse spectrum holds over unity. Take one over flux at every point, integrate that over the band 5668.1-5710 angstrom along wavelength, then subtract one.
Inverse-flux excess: -0.27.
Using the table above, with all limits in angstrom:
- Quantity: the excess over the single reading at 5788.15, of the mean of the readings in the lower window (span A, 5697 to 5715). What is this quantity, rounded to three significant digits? -2.36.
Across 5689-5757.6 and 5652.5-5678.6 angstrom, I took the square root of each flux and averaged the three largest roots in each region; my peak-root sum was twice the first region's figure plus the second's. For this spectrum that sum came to 23.1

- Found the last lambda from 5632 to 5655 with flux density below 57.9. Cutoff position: 5653.79 angstrom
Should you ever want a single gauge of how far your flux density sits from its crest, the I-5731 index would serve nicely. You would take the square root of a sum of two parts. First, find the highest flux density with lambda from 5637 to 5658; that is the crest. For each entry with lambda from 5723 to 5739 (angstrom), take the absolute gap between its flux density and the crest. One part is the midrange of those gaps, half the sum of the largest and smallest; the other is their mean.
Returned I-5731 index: 1.37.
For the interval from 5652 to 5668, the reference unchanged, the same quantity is 1.90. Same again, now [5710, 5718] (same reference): 1.57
